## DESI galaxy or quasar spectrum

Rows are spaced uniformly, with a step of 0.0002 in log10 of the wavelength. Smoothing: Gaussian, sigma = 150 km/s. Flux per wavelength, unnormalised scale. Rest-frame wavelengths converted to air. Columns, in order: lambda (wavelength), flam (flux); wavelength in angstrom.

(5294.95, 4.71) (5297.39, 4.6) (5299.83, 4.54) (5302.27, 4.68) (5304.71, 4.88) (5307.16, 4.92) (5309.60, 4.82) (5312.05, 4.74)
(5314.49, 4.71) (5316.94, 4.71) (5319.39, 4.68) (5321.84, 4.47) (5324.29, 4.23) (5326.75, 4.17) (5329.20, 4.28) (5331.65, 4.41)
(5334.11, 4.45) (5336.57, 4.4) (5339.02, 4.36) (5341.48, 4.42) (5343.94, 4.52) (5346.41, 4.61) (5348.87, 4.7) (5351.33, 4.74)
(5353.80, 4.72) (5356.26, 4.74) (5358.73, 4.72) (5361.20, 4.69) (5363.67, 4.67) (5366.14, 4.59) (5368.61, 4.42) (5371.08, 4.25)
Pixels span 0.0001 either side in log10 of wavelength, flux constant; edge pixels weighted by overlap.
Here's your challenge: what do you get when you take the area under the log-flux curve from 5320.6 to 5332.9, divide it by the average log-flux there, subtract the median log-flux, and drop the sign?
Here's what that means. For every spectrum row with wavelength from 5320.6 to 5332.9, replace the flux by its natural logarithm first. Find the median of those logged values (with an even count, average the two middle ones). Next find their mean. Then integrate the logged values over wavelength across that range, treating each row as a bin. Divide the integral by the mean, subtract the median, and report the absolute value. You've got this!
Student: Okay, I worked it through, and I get 10.8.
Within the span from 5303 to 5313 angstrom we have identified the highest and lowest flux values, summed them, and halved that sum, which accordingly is 4.83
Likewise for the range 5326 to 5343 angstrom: 4.31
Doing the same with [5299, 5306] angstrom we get 4.71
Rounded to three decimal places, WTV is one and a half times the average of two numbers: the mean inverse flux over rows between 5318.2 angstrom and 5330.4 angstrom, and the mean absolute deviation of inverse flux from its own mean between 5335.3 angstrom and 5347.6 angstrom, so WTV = 0.175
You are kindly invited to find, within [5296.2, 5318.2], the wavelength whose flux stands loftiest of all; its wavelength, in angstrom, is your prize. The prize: 5307.16 angstrom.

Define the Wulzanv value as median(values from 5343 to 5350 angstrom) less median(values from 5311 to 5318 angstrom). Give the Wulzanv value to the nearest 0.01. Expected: -0.10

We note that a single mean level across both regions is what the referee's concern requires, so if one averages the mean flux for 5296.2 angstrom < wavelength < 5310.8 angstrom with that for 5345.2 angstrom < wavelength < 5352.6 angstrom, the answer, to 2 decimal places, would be 4.71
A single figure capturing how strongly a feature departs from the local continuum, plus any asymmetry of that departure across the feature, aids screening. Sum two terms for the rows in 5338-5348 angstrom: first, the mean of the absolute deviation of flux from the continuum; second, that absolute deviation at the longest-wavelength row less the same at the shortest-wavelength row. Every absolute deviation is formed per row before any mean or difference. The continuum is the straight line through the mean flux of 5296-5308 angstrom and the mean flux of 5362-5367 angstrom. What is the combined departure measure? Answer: -0.08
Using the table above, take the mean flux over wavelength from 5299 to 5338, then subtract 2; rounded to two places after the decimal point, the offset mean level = 2.57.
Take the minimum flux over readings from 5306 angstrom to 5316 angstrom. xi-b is 4.71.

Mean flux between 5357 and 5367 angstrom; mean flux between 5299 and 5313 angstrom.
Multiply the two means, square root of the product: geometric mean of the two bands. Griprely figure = 4.72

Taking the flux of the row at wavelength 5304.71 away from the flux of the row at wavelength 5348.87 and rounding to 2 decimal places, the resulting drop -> -0.18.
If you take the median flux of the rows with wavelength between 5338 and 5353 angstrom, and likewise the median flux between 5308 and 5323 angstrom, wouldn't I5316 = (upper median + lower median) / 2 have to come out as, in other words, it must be 4.64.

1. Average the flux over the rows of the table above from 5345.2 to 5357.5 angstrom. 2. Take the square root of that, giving 2.17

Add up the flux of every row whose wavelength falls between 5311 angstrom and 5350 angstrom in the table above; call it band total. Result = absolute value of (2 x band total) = 144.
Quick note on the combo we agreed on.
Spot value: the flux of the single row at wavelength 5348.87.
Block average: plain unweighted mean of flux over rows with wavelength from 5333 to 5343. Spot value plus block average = 9.11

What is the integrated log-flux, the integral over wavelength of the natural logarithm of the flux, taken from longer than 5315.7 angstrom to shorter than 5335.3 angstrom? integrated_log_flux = 29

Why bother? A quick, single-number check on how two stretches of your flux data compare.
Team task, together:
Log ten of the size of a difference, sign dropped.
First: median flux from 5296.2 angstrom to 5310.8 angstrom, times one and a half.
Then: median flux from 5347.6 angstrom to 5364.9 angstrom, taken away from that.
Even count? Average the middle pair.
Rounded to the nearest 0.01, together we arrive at 0.38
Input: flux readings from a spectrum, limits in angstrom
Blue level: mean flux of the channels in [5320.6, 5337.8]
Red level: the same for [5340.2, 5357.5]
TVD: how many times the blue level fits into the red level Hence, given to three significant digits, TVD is 1.07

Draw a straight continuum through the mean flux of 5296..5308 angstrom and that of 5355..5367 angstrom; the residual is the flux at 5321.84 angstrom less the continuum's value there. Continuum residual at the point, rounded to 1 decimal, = -0.2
